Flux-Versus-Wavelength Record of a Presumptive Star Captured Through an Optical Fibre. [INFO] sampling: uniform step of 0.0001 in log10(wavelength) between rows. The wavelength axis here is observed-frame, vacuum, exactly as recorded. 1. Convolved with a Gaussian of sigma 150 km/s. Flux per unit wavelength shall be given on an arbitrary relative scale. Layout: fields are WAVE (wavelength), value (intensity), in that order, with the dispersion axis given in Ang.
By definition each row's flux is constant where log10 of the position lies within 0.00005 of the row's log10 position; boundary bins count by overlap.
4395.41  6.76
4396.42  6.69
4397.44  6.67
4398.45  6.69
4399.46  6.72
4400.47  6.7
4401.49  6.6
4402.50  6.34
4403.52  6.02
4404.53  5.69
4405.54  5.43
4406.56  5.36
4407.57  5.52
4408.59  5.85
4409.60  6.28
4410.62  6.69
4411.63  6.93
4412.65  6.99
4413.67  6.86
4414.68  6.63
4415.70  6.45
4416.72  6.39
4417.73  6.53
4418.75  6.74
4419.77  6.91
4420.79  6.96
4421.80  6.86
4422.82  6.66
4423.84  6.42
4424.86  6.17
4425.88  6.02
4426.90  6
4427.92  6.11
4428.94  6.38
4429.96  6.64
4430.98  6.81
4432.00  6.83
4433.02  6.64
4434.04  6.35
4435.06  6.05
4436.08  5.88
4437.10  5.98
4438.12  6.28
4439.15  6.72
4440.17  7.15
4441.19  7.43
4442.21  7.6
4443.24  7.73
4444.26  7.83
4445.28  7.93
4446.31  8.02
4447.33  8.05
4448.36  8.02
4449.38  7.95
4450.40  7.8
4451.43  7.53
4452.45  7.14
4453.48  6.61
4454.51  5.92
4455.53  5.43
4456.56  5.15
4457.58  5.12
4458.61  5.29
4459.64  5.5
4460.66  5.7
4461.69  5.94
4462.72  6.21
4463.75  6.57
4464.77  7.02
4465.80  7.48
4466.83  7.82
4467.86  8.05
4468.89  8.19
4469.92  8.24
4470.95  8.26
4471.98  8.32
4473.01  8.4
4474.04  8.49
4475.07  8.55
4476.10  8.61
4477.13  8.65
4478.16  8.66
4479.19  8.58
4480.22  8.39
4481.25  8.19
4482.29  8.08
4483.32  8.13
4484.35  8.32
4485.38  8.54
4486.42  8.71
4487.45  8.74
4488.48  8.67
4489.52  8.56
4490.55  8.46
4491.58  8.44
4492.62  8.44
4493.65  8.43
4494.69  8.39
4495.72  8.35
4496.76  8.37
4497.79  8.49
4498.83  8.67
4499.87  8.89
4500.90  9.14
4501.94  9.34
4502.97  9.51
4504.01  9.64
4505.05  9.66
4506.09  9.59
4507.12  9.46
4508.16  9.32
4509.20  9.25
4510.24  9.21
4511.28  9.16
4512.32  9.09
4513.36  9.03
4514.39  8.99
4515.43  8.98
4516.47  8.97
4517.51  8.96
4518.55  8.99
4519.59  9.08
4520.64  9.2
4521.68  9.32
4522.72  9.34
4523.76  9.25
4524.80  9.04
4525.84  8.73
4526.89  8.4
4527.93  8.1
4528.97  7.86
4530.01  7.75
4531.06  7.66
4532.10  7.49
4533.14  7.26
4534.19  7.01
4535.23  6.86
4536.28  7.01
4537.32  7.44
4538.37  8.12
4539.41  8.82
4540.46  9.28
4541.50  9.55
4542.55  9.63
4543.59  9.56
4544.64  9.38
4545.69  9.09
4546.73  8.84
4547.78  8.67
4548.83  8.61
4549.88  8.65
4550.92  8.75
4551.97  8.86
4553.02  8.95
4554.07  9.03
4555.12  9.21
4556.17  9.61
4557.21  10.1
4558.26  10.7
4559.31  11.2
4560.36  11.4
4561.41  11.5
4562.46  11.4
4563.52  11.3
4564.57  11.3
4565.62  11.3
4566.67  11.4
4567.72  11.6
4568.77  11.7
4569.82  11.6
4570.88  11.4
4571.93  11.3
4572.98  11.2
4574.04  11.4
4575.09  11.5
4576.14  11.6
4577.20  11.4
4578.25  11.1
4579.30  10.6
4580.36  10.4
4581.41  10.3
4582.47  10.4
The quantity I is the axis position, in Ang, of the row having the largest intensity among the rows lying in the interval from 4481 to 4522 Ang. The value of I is 4505.05 Ang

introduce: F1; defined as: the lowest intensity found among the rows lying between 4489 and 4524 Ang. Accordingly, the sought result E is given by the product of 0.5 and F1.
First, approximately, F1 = 8.35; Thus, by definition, 4.2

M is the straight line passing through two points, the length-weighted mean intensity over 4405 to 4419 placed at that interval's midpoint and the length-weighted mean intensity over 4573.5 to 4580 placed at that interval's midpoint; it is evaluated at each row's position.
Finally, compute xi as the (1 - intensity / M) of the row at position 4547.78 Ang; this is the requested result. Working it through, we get 0.16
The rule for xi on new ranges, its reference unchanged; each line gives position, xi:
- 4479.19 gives -0.03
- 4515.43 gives 0.05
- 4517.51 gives 0.05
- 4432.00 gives 0.01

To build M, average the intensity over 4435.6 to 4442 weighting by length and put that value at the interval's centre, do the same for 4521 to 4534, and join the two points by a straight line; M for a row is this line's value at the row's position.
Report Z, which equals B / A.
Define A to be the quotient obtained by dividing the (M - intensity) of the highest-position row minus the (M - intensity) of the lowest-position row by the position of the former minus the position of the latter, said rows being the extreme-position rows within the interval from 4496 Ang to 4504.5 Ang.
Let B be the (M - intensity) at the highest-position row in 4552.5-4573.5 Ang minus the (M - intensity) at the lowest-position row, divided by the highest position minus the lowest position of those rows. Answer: 1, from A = -0.16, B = -0.09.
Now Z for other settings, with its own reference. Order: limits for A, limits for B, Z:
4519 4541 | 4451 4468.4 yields -1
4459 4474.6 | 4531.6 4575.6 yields 0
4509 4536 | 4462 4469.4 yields -3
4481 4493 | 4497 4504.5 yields 58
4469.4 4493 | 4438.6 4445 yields -19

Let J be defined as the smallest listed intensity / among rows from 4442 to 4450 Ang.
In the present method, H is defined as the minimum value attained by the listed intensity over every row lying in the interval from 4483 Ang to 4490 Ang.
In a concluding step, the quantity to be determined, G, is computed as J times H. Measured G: 61.8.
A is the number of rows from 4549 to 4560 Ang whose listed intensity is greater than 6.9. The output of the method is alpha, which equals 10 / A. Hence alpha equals 1.0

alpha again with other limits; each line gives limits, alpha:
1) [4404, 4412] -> 10.0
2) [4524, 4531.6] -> 1.4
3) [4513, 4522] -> 1.1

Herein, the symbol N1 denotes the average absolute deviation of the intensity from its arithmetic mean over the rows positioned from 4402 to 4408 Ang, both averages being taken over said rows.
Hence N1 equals 0.30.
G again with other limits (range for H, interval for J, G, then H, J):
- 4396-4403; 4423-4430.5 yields 38.0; 6.34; 6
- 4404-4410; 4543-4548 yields 46.5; 5.36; 8.67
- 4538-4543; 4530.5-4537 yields 55.7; 8.12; 6.86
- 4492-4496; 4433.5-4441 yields 49.1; 8.35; 5.88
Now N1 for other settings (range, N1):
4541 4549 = 0.36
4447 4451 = 0.08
